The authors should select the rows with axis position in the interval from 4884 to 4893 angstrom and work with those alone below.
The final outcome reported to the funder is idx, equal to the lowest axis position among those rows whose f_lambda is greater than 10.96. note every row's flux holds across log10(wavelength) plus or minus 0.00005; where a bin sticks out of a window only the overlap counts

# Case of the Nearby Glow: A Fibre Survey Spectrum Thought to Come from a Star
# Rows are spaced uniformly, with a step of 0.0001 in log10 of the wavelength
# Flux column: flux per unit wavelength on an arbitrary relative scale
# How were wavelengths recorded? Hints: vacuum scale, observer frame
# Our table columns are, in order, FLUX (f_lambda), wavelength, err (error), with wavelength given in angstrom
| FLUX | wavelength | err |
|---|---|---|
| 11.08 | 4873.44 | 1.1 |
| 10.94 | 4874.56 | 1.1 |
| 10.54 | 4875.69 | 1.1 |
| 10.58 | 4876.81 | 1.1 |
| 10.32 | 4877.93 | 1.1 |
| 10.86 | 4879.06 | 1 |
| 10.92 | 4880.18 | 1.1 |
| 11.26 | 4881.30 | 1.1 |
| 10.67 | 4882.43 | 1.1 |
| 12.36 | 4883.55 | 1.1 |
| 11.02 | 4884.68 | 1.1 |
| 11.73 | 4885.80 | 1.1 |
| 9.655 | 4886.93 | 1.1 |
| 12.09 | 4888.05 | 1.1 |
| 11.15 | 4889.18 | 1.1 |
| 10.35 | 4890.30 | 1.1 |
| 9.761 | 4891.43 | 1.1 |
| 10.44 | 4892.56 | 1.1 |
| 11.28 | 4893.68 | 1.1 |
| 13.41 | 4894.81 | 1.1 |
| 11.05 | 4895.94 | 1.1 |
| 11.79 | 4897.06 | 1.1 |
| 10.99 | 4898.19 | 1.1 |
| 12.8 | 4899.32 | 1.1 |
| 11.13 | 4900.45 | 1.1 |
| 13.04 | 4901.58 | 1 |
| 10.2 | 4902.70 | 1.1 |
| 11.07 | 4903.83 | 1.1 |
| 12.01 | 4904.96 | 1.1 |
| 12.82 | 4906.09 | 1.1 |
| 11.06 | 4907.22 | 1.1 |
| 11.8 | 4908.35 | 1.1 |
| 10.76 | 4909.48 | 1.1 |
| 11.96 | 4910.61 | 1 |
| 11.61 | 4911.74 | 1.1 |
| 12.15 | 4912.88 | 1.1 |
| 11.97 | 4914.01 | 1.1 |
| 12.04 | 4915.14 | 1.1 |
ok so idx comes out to 4884.68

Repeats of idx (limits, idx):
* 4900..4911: 4900.45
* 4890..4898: 4893.68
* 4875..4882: 4881.30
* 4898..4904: 4898.19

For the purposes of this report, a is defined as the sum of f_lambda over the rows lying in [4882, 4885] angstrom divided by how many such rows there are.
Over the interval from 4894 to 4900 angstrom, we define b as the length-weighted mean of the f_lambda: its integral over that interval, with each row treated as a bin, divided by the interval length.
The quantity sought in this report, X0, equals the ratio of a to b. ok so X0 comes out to 0.95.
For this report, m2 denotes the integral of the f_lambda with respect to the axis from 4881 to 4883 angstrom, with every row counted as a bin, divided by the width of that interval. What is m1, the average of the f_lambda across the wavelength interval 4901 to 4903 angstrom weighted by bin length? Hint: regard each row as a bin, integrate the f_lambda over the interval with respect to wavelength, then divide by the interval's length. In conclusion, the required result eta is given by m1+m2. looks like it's 22.8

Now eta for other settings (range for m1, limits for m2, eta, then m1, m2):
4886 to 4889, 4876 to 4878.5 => 21.5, 11.0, 10.5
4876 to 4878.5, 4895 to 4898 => 22.1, 10.5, 11.6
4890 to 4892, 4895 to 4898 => 21.6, 10.0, 11.6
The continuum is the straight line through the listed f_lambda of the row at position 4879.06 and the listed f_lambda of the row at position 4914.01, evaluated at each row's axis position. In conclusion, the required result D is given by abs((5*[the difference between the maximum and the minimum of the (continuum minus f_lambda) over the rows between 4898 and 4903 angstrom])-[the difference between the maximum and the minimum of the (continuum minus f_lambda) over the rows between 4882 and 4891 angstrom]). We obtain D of 11.6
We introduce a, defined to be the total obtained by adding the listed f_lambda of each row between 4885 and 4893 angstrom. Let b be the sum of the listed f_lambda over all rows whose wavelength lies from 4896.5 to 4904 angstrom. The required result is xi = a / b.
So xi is 0.93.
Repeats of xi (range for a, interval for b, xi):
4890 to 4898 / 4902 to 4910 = 0.98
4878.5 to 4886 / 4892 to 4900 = 0.96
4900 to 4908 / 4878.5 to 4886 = 1.03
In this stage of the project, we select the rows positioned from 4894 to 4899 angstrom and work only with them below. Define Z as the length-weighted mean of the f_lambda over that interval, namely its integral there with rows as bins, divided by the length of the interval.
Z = 11.8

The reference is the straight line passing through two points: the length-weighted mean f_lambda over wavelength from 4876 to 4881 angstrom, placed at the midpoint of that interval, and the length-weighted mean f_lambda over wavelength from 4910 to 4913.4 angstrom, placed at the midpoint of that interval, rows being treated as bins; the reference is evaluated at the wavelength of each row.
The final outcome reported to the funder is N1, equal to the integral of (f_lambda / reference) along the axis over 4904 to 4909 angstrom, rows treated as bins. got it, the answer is 5.1 angstrom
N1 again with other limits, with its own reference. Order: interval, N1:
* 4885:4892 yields 6.8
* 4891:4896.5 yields 5.5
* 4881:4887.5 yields 6.6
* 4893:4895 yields 2.1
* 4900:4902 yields 2.1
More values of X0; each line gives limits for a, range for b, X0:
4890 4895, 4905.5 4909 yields 0.93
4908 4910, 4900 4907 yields 0.96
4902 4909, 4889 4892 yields 1.11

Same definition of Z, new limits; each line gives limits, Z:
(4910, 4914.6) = 11.9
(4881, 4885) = 11.3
